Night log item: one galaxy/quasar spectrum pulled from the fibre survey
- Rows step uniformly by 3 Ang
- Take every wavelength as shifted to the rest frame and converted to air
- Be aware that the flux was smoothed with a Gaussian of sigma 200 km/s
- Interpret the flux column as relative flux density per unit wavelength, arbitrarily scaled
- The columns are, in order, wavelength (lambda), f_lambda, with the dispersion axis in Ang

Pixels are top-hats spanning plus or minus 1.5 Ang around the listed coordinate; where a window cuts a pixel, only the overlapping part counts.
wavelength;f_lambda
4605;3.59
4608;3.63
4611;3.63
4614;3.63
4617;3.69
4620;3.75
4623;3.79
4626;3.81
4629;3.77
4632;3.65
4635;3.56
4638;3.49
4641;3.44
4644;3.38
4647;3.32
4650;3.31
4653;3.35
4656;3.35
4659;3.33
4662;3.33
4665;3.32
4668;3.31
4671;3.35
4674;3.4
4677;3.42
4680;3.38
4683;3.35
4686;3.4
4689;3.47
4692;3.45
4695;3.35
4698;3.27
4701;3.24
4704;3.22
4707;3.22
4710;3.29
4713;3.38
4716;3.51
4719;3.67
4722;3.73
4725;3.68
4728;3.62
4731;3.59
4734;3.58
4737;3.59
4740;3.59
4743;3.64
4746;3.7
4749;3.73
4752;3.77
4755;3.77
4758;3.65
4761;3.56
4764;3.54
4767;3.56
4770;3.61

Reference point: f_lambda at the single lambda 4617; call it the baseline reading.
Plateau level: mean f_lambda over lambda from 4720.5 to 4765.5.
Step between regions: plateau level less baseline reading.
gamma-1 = 0.0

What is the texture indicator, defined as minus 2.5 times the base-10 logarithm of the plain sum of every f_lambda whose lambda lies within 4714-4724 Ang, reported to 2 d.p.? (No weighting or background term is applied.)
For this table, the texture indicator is -2.59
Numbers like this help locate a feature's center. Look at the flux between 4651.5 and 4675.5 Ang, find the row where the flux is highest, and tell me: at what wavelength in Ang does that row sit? 4674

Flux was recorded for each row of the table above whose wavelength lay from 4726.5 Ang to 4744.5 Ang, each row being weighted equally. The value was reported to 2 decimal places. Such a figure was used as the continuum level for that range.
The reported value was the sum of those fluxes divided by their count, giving 3.60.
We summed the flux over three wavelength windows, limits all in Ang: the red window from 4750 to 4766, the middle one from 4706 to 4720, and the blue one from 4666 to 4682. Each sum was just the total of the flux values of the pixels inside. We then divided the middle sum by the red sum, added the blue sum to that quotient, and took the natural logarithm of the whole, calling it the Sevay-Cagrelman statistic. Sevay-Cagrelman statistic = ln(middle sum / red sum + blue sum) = 2.88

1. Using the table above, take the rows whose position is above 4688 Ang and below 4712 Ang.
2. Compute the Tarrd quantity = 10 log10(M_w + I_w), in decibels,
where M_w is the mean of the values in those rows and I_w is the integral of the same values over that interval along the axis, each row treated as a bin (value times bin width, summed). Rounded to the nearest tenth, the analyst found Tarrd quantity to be 19.2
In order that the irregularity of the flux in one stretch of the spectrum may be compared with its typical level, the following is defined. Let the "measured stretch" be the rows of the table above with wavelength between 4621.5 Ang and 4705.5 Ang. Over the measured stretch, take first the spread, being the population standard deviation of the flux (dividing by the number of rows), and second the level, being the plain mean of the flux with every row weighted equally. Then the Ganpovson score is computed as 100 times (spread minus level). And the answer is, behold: -327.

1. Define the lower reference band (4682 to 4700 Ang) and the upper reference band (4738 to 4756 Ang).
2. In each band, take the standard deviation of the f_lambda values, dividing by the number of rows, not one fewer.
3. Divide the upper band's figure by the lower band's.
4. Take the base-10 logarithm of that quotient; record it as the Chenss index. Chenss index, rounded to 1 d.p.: 0.0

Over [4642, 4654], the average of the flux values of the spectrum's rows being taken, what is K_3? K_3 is 3.34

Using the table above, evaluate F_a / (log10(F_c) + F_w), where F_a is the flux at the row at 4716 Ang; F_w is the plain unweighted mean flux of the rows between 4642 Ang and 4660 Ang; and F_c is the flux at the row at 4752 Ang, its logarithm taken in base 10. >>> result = 0.90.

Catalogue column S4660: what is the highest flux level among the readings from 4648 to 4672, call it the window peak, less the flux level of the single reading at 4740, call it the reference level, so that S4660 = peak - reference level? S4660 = -0.24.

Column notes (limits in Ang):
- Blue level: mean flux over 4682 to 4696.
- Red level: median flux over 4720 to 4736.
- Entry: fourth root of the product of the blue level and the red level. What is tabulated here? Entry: 1.87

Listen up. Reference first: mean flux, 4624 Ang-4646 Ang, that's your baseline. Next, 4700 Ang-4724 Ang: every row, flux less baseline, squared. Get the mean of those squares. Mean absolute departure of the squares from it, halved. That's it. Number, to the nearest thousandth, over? 0.025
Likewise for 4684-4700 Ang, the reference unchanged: 0.013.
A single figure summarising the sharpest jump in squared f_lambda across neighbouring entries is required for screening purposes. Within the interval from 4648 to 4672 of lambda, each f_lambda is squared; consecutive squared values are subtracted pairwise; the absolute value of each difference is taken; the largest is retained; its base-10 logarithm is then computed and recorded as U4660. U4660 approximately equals -0.57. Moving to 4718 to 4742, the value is -0.35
